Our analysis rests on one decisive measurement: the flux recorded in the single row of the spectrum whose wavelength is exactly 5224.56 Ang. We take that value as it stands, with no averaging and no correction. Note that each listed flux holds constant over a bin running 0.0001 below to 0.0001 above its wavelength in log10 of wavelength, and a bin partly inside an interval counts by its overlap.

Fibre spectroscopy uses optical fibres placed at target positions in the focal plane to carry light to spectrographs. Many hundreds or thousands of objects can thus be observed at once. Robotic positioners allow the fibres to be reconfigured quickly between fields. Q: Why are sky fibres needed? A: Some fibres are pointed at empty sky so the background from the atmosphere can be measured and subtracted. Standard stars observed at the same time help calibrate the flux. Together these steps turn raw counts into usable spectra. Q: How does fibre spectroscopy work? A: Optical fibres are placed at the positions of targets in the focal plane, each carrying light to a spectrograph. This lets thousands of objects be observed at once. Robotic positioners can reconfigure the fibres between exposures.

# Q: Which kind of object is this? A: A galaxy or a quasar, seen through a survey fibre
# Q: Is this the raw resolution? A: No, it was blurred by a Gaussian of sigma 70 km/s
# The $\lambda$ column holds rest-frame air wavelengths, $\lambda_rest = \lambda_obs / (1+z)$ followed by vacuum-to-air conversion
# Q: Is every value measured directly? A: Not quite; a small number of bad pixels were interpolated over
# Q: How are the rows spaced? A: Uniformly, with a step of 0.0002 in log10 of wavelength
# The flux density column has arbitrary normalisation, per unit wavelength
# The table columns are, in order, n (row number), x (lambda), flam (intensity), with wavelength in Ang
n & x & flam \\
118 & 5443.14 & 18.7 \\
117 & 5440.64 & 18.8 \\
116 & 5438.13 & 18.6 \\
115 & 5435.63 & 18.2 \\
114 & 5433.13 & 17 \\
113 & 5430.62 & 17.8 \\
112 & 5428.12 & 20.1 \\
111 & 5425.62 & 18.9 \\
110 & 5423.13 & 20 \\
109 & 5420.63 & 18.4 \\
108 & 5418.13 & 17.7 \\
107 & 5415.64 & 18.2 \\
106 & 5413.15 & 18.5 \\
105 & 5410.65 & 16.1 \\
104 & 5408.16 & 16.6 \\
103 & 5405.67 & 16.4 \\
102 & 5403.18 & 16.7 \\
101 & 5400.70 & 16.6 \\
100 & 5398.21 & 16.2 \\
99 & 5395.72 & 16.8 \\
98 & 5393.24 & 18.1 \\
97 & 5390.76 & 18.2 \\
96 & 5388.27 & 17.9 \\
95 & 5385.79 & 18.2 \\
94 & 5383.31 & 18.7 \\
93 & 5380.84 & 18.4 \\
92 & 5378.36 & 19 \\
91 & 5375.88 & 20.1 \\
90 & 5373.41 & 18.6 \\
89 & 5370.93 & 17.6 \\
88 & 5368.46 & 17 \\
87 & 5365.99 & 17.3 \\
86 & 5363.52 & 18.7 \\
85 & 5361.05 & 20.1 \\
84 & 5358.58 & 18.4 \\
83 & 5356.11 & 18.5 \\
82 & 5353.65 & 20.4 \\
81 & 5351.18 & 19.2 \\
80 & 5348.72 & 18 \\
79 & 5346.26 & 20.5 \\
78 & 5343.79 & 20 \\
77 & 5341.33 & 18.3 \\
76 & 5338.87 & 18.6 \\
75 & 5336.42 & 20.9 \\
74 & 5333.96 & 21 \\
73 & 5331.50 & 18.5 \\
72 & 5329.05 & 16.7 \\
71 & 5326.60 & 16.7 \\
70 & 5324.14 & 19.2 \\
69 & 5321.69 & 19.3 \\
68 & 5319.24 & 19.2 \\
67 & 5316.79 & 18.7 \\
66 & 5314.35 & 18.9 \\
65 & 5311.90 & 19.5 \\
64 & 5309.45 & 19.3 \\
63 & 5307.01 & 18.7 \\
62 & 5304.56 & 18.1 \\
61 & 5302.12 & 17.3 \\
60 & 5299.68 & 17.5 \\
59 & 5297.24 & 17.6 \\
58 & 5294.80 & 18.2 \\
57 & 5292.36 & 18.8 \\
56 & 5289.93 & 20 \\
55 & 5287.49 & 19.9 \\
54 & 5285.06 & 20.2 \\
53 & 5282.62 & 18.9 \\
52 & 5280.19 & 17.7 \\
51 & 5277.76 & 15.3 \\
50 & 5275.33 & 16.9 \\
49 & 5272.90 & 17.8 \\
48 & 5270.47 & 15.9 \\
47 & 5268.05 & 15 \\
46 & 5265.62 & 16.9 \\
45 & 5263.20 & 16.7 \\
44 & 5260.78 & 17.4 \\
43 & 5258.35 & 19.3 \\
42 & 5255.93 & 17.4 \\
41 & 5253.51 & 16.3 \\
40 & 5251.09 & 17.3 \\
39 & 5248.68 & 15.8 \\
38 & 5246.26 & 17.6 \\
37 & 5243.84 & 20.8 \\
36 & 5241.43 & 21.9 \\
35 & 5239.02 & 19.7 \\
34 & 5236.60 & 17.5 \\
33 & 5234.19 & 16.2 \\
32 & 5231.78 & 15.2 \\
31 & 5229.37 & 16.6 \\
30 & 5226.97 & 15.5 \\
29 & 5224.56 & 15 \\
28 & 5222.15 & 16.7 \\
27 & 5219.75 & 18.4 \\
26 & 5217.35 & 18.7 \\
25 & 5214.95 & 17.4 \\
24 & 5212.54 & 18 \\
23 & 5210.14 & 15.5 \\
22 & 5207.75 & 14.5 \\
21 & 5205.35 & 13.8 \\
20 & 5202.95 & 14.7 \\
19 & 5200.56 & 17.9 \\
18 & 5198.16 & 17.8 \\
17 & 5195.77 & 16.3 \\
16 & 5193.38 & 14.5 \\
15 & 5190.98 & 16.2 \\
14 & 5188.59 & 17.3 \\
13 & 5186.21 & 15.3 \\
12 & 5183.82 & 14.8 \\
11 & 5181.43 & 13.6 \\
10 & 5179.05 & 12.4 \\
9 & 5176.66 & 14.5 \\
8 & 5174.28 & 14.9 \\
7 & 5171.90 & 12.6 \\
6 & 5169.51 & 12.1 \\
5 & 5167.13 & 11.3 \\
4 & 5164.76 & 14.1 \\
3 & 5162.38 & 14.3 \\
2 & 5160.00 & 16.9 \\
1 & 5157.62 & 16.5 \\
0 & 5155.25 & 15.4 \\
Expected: 15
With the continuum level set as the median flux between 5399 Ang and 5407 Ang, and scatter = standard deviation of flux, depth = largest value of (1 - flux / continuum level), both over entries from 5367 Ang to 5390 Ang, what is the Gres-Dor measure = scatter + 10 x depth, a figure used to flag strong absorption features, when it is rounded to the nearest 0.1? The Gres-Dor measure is 0.6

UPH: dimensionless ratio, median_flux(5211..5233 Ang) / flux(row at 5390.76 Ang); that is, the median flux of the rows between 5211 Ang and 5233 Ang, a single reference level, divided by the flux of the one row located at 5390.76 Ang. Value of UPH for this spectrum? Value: 0.92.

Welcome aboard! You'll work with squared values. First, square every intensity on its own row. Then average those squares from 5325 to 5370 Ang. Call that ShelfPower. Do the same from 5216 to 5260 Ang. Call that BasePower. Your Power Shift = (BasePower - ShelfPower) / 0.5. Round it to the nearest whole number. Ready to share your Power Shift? -89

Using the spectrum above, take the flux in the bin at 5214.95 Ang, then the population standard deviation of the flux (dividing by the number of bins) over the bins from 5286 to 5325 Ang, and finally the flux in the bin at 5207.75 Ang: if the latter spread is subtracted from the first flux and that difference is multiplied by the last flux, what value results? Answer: 241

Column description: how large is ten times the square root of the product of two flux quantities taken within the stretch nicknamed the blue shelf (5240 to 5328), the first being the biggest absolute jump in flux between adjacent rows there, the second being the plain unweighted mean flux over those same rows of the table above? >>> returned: 76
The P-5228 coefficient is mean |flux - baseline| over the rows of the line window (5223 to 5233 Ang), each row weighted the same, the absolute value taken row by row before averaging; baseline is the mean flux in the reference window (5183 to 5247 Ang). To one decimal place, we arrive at 1.2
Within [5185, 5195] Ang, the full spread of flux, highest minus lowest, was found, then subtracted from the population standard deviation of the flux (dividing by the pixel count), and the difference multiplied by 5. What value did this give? -8.8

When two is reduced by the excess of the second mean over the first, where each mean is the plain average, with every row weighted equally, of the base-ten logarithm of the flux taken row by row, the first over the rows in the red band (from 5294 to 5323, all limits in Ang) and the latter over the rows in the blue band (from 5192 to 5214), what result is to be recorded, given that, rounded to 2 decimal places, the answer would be 2.07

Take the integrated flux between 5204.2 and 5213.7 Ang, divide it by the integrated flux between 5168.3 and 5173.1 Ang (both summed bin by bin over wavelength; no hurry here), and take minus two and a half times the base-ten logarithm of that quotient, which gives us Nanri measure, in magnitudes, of -1.0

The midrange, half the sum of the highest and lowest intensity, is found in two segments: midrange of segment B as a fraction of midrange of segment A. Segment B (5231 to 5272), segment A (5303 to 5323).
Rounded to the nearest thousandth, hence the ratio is 0.981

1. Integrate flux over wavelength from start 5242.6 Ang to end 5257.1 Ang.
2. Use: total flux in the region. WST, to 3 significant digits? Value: 254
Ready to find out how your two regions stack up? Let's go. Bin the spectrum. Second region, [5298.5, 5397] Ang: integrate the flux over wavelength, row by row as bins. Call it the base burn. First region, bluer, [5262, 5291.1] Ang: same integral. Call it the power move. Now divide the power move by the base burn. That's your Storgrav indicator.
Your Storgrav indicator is 0.28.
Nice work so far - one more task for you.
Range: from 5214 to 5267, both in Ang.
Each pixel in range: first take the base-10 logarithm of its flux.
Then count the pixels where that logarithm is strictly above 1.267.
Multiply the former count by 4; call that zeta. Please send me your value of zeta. 20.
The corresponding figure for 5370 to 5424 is 24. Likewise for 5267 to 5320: 44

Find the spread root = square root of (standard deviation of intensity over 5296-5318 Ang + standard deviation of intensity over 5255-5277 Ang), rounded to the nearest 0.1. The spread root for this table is 1.4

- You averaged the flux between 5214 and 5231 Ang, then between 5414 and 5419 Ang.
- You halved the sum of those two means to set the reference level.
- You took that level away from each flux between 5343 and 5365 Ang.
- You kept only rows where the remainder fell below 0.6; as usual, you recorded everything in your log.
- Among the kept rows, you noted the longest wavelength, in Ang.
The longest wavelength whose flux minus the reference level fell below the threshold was 5348.72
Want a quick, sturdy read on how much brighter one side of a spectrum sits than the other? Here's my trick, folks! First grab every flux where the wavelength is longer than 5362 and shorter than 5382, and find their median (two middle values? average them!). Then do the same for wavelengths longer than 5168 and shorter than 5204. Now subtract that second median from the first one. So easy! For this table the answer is 3.7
